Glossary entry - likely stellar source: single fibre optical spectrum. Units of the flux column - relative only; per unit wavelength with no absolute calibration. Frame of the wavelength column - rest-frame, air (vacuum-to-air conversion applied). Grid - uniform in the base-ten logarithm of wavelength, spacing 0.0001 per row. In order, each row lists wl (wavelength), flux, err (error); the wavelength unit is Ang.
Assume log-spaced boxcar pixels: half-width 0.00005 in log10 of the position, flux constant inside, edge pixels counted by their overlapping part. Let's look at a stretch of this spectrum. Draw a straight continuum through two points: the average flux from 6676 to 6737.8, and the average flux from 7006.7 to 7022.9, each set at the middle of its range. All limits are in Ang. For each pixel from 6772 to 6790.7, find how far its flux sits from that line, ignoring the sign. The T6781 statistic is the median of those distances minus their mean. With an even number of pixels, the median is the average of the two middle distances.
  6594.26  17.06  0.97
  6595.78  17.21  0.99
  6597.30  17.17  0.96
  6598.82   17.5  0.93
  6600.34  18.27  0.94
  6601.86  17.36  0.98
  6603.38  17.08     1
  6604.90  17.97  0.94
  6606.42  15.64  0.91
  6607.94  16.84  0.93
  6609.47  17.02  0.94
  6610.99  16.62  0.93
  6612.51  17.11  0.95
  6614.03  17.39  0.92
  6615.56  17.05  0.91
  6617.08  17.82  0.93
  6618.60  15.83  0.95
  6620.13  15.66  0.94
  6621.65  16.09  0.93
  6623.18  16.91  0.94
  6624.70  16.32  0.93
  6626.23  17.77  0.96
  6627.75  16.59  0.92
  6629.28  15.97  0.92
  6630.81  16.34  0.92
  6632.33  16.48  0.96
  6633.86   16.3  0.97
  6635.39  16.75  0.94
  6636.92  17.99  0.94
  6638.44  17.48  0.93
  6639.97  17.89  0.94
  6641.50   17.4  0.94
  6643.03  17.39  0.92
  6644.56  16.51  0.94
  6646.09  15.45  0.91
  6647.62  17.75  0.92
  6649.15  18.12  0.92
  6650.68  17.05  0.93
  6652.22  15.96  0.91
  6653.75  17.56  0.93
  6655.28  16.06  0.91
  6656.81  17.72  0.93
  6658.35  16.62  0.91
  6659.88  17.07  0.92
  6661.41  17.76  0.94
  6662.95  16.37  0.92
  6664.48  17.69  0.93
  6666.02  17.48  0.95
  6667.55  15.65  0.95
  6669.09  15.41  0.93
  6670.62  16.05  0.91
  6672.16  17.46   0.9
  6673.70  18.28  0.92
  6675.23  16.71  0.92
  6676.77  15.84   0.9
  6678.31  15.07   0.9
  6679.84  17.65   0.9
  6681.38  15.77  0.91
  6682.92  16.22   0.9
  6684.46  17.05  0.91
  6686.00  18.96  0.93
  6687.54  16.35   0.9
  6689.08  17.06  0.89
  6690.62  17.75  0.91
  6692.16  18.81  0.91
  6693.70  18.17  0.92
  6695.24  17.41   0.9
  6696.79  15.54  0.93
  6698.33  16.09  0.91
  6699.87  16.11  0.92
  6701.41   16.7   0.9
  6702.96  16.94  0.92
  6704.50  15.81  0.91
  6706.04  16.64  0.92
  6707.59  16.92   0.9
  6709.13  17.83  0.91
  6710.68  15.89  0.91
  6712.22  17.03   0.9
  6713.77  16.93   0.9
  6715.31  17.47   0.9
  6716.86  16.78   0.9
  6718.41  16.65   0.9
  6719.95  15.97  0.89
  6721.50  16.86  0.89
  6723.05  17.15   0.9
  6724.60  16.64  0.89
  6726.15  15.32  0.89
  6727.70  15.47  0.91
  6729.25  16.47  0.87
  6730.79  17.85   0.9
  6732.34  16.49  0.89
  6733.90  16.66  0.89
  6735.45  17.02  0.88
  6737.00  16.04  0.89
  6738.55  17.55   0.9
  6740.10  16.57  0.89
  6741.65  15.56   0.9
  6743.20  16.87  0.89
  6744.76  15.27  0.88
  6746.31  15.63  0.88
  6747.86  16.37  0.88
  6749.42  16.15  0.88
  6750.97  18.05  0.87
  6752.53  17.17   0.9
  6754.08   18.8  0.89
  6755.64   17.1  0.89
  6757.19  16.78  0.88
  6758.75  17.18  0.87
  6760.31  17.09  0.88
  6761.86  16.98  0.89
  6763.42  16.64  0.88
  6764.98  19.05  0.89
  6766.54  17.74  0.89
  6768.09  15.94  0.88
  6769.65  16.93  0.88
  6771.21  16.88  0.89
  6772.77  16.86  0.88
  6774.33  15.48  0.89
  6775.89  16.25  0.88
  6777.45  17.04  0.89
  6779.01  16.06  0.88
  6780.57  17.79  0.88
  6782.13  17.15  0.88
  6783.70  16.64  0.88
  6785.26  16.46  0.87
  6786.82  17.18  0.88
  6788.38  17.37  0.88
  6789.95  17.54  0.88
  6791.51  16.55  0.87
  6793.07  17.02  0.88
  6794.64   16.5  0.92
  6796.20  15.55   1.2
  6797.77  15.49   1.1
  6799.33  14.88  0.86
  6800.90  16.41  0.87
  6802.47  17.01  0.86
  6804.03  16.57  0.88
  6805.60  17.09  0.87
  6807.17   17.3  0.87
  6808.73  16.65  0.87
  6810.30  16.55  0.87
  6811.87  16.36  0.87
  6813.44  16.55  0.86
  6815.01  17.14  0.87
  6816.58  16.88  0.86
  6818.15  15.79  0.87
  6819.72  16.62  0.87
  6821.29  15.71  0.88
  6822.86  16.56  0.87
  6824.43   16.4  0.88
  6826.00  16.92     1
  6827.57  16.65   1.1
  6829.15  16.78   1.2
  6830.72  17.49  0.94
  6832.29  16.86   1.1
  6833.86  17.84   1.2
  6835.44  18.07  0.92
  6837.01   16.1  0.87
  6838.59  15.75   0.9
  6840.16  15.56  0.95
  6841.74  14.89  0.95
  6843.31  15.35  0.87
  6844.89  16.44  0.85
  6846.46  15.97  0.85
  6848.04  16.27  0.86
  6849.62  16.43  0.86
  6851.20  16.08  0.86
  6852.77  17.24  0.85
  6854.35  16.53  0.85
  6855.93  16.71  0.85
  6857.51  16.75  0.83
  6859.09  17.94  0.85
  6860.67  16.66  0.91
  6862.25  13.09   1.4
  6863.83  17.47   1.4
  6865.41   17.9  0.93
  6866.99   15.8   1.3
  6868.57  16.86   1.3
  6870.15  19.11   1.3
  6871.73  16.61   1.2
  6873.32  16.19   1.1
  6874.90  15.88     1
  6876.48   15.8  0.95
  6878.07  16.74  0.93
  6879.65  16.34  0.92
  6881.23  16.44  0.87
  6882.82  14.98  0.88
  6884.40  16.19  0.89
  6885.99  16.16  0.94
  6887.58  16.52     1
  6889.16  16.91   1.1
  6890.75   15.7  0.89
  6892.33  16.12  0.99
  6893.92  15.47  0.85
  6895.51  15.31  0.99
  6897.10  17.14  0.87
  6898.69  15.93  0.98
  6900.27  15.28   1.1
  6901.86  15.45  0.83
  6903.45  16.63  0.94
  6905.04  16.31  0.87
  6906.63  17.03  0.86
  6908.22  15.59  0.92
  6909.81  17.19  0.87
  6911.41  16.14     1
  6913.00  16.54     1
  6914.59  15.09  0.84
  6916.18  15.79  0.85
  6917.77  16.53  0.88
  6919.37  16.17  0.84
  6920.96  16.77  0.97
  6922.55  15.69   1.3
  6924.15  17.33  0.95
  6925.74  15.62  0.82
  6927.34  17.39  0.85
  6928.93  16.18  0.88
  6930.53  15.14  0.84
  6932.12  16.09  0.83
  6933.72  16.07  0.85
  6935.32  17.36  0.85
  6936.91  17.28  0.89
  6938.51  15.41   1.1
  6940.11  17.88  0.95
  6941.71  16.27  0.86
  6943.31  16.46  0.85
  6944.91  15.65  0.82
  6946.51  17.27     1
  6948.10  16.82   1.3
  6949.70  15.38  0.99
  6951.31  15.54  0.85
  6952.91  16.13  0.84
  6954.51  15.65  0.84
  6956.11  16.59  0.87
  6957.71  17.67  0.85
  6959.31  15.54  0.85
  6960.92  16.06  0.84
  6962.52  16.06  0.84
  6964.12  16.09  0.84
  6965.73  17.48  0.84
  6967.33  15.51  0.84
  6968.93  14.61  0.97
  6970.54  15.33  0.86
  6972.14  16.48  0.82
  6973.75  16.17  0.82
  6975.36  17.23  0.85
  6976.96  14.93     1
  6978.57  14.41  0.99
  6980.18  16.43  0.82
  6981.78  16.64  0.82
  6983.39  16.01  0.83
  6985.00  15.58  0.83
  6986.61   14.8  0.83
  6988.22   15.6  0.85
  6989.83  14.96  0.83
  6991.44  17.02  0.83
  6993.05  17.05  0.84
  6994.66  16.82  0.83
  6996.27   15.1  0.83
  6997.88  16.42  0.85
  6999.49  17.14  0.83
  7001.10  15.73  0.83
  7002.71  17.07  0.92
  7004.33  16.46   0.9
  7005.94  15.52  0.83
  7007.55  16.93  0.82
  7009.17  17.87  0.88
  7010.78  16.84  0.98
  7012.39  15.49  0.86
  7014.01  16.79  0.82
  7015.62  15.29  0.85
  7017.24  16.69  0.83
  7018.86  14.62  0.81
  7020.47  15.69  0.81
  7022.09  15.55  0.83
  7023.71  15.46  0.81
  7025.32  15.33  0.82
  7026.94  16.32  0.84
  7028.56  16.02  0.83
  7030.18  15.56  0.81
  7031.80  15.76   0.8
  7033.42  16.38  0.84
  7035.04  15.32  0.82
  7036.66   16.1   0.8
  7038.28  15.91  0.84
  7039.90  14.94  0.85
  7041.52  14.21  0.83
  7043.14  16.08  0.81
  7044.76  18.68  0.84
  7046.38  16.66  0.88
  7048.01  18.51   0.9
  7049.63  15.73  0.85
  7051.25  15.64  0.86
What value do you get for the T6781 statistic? -0.032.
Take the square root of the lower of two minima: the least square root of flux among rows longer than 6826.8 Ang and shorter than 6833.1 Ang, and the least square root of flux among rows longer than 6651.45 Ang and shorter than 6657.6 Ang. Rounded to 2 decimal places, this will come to 2.00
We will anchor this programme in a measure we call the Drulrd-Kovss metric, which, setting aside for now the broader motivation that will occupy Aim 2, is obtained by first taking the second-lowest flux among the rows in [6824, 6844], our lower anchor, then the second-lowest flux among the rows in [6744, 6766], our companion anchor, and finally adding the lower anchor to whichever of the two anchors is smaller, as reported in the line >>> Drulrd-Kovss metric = 30.7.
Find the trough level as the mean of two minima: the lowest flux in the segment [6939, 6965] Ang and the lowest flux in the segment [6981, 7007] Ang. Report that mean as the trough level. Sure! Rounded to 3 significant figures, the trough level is 15.1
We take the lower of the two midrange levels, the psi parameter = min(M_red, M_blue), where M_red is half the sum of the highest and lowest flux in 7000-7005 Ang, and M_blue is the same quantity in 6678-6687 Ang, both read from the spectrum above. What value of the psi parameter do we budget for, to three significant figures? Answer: 16.4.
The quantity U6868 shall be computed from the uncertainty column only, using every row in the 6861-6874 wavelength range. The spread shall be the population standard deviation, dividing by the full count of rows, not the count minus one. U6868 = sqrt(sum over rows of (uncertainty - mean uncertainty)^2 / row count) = 0.15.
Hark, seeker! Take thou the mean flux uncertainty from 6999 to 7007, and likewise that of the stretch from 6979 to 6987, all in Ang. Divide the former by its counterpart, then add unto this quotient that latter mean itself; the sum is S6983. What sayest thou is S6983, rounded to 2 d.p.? 1.87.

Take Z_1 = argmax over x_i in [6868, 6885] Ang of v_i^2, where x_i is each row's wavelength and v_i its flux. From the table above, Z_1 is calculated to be 6870.15 Ang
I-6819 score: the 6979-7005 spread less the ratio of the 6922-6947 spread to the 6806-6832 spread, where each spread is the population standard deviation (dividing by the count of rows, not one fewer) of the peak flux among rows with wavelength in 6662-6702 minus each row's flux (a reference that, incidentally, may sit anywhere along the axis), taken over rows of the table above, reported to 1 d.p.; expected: -1.1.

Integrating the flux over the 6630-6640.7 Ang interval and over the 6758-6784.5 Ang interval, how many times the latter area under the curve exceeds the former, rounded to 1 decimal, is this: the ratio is 2.5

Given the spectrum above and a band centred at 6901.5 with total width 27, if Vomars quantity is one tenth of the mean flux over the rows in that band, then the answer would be 1.61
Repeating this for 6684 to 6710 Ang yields 1.71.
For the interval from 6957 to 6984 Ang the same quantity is 1.60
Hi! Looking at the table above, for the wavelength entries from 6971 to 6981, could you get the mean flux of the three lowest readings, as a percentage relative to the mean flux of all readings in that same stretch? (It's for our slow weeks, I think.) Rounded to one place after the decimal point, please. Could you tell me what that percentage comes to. 95.2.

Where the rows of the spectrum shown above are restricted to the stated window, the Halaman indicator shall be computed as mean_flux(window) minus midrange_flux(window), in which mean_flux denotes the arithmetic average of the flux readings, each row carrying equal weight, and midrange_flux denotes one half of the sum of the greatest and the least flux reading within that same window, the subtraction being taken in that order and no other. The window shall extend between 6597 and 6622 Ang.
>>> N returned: 0.0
